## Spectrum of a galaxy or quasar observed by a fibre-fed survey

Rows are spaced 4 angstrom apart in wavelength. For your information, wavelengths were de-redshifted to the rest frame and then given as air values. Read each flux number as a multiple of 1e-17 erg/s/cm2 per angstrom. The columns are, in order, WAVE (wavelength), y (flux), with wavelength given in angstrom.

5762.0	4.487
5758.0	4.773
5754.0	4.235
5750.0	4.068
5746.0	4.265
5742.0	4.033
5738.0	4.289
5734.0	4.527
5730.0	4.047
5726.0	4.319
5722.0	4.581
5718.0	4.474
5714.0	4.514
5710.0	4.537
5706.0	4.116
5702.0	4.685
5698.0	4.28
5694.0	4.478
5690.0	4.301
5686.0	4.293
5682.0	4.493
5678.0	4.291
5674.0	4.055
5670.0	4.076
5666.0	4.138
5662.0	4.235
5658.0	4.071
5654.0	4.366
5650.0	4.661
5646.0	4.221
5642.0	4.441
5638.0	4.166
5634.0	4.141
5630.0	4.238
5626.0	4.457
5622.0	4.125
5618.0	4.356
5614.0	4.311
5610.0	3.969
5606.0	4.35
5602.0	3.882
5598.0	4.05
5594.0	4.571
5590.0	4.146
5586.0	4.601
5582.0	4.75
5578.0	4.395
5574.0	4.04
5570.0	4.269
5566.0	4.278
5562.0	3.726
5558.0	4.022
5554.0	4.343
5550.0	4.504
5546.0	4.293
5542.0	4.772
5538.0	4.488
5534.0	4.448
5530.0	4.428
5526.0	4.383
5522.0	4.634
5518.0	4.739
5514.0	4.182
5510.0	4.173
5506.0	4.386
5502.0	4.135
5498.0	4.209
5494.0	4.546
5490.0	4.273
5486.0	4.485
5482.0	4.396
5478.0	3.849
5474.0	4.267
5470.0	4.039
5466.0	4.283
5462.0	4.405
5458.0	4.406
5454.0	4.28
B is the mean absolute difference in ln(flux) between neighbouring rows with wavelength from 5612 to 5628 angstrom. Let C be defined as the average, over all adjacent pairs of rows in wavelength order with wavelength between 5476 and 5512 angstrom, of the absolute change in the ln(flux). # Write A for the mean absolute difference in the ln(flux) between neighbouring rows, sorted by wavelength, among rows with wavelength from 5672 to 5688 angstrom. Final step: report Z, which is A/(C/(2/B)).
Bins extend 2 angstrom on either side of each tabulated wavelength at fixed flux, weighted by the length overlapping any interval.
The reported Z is 36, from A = 0.049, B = 0.047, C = 0.058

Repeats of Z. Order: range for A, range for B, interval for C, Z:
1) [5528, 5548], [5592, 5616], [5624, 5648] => 26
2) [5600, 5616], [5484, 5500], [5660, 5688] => 96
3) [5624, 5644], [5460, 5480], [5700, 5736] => 19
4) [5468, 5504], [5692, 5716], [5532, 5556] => 34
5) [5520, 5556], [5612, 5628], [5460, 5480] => 29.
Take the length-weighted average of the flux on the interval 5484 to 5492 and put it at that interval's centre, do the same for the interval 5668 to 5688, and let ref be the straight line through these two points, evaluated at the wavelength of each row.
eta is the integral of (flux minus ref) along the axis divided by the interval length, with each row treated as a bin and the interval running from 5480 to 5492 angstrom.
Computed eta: 0.0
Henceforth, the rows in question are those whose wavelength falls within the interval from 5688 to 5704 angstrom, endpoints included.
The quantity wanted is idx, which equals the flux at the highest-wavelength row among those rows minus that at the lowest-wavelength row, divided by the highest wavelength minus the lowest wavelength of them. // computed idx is 0.03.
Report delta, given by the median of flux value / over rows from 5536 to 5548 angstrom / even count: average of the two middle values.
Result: 4.49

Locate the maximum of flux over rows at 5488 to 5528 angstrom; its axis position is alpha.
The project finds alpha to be 5518.0 angstrom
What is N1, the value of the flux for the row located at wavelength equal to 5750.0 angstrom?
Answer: 4.068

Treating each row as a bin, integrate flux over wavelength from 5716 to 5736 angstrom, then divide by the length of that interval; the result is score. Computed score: 4.39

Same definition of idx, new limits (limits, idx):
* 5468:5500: 0.01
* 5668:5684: 0.03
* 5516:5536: -0.02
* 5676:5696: 0.01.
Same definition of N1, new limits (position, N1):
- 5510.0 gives 4.173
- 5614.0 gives 4.311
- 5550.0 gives 4.504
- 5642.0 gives 4.441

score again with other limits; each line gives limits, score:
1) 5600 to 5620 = 4.17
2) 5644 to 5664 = 4.31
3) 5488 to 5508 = 4.31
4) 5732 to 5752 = 4.24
